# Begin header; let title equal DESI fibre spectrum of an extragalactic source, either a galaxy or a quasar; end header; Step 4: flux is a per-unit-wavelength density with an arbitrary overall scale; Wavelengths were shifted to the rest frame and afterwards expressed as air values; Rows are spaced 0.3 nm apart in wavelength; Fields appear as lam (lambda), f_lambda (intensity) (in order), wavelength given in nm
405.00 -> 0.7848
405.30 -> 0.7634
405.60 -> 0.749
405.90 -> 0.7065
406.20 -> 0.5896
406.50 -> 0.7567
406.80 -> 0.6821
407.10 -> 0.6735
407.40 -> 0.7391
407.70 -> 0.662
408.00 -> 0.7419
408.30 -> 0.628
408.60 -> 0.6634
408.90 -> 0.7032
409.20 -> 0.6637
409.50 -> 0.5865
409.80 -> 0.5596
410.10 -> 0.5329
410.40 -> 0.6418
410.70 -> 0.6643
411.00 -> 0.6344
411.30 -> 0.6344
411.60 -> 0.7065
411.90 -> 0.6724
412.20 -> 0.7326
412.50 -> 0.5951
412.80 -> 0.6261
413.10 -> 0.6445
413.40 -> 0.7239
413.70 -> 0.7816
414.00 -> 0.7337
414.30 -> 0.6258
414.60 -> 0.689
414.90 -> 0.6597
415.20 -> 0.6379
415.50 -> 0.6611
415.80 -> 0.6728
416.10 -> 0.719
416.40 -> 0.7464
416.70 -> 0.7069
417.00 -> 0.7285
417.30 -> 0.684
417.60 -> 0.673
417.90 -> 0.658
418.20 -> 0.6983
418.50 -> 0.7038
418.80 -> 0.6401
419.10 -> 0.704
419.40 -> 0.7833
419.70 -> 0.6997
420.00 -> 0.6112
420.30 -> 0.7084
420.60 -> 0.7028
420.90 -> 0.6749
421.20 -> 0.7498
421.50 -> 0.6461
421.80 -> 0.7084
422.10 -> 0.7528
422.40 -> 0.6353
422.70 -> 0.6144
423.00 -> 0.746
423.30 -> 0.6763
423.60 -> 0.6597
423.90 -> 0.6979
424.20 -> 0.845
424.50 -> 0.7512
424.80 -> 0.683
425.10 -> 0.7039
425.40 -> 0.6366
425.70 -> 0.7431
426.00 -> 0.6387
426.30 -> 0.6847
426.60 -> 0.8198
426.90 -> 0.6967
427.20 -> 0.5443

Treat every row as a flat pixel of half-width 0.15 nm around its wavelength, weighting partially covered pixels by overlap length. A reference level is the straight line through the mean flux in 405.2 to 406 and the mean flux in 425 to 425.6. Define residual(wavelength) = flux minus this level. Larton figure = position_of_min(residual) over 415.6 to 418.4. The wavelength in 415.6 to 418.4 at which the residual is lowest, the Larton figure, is 417.90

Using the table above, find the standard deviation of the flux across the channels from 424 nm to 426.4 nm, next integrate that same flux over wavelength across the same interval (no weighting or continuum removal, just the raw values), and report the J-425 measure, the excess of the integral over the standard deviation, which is 1.6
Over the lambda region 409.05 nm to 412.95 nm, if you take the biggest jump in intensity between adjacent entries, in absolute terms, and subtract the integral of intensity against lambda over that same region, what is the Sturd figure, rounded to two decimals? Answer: -2.34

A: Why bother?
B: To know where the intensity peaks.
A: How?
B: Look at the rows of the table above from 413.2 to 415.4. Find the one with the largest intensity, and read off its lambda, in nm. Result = 413.70 nm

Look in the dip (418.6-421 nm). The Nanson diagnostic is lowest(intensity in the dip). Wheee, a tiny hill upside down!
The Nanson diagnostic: 0.6112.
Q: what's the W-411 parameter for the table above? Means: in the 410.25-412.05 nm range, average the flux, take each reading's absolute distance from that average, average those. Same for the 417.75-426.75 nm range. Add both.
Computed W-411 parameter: 0.064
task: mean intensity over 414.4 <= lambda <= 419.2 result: 0.686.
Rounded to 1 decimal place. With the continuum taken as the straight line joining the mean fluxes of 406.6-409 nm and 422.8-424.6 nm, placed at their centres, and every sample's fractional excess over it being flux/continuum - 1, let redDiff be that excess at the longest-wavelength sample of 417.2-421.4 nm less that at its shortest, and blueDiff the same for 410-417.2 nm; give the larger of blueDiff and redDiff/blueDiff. 0.3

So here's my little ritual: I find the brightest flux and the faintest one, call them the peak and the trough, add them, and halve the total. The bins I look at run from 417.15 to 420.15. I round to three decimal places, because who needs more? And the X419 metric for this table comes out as 0.697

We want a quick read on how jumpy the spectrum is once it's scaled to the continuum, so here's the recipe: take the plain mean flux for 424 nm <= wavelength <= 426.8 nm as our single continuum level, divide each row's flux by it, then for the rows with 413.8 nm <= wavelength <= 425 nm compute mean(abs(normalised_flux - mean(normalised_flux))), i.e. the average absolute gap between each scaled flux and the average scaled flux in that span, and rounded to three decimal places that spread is 0.052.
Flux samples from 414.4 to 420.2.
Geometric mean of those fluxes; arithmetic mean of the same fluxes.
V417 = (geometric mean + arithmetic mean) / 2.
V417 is 0.688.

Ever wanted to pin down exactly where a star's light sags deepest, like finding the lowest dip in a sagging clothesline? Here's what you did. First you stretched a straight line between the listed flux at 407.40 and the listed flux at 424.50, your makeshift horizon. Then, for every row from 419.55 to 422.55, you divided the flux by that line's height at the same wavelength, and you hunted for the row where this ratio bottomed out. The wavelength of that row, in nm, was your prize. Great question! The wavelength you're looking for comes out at 420.00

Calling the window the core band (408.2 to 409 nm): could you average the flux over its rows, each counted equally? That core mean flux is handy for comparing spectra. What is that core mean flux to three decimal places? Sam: 0.665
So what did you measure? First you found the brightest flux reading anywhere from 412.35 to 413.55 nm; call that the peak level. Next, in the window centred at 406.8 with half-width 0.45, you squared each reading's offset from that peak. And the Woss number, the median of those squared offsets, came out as 0.0017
